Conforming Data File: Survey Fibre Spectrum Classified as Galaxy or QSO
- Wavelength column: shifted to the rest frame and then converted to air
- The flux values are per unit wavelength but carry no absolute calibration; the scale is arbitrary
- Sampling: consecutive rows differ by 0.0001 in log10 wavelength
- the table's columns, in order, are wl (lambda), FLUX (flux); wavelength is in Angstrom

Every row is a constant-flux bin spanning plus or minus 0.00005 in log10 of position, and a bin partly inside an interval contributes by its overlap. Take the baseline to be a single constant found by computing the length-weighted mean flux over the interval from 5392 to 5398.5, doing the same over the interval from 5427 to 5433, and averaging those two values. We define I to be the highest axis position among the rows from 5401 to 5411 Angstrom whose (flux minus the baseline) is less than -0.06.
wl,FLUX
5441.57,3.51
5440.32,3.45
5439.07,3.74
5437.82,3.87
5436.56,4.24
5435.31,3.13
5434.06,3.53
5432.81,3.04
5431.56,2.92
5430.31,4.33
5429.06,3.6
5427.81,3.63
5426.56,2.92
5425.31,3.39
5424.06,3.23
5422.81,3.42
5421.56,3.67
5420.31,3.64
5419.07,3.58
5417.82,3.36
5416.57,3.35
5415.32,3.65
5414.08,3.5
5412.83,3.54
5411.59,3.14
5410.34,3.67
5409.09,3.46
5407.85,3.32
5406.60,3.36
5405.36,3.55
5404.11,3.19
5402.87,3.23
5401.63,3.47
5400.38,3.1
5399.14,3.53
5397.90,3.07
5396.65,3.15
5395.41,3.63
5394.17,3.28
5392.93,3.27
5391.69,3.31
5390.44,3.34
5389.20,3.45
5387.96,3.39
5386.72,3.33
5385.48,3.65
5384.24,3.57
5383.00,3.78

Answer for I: 5407.85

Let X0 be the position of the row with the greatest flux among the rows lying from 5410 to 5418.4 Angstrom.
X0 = 5410.34 Angstrom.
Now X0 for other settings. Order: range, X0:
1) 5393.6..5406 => 5395.41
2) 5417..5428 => 5421.56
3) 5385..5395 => 5385.48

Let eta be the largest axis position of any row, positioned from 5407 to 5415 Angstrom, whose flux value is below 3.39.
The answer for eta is 5411.59 Angstrom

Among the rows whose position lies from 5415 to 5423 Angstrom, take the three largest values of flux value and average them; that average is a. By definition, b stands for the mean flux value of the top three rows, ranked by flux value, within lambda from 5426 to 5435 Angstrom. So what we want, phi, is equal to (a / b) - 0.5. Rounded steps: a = 3.65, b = 3.85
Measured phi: 0.45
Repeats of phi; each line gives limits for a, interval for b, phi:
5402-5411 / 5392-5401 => 0.52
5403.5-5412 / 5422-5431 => 0.42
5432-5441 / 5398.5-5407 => 0.62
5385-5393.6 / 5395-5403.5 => 0.49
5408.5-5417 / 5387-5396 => 0.54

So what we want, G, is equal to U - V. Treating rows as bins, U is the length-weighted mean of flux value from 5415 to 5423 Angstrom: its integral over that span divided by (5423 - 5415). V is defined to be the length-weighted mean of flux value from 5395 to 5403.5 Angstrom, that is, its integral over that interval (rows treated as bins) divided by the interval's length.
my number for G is 0.22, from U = 3.52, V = 3.30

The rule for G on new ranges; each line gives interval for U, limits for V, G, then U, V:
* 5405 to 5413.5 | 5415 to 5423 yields -0.09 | 3.43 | 3.52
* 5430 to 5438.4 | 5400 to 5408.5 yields 0.22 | 3.55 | 3.32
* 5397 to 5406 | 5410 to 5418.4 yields -0.15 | 3.30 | 3.45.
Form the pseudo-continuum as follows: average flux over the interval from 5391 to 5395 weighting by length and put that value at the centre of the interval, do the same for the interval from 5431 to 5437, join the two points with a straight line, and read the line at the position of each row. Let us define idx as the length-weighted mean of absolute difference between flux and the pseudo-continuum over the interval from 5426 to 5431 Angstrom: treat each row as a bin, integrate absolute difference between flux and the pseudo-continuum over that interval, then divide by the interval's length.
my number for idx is 0.486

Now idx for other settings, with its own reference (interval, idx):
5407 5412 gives 0.161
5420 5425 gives 0.190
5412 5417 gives 0.187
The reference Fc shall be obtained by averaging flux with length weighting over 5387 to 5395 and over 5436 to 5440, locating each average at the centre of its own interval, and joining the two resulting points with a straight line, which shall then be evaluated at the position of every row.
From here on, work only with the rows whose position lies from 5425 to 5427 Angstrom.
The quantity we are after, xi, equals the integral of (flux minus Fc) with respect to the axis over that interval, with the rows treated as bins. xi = -1.2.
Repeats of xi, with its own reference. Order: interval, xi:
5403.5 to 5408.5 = -0.8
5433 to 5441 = -2.1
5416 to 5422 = -1.0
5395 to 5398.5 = -0.5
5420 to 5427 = -2.5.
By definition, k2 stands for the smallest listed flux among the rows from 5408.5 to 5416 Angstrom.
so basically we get 3.14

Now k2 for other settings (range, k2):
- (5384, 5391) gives 3.33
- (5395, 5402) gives 3.07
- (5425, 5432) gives 2.92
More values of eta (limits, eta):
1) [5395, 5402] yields 5400.38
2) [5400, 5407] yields 5406.60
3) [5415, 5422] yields 5417.82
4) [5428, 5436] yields 5435.31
